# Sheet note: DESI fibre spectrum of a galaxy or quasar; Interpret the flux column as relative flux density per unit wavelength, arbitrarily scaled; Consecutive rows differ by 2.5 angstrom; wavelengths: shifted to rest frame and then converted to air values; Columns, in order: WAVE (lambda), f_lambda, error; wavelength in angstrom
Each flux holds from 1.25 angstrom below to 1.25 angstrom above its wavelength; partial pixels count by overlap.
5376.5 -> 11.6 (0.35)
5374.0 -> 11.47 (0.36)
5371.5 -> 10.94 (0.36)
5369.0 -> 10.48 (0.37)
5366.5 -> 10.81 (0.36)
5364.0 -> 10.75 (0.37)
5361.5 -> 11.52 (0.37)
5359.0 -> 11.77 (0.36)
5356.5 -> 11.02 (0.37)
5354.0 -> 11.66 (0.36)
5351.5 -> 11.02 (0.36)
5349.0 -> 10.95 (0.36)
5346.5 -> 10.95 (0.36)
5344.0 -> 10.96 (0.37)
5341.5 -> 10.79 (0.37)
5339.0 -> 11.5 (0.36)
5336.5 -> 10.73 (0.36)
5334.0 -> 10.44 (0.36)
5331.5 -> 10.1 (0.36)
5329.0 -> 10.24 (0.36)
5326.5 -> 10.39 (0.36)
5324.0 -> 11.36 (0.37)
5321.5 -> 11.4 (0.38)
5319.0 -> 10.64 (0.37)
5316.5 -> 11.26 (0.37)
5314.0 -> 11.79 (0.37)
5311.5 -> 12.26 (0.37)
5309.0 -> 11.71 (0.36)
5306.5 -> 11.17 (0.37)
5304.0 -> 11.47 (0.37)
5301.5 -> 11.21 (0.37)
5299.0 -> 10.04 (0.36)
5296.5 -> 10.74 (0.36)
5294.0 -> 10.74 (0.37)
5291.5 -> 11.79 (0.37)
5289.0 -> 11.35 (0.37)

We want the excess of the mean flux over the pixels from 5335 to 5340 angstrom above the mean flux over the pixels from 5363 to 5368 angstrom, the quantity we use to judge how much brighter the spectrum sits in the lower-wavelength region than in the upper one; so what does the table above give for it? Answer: 0.3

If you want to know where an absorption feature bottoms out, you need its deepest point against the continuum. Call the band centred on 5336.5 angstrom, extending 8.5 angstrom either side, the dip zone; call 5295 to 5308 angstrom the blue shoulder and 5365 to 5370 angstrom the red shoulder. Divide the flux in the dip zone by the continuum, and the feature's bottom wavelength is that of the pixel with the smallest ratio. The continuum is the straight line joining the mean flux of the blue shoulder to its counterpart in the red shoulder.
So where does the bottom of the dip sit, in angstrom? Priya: 5331.5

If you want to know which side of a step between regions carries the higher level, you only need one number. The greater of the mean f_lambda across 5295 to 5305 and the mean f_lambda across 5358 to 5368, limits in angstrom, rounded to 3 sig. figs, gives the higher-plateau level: 11.2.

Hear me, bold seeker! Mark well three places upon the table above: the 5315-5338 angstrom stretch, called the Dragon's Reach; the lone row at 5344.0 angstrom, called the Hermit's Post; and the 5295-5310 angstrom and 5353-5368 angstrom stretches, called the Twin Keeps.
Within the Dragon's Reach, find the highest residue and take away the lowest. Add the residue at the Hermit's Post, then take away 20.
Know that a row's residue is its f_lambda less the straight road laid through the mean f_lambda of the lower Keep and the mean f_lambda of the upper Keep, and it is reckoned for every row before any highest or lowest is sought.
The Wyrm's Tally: -18.9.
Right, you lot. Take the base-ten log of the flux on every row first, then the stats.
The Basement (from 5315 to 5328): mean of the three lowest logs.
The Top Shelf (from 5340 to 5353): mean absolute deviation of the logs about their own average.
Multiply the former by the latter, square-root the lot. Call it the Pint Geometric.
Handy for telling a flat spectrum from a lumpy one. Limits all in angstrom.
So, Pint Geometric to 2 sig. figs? 0.049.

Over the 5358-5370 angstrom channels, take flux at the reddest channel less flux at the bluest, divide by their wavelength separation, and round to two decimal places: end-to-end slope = -0.13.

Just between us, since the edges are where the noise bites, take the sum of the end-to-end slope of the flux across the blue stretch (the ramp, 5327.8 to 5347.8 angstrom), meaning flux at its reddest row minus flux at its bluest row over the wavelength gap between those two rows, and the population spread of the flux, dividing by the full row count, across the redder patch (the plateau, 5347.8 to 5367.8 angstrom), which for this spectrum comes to 0.415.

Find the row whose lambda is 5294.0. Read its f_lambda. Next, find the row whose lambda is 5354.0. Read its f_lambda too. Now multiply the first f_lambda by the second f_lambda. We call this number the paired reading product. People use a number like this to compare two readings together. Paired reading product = 125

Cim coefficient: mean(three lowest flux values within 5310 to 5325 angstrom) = 11.1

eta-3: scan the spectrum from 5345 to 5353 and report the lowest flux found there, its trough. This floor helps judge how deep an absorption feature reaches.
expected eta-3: 10.95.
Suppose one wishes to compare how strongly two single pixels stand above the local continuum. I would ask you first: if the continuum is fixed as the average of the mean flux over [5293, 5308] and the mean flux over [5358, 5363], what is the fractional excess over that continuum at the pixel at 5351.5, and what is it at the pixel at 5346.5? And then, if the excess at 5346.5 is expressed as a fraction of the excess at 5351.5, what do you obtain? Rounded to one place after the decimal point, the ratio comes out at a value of 1.3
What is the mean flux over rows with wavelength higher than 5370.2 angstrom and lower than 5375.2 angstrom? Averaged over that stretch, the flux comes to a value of 11.2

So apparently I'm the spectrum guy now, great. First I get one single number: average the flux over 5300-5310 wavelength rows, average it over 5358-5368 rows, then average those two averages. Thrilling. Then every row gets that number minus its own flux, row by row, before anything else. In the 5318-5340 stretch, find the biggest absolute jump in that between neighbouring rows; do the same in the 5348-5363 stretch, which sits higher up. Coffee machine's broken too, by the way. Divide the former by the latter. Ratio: 1.29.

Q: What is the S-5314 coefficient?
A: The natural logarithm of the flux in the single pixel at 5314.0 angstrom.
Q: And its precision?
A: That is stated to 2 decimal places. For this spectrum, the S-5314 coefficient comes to 2.47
